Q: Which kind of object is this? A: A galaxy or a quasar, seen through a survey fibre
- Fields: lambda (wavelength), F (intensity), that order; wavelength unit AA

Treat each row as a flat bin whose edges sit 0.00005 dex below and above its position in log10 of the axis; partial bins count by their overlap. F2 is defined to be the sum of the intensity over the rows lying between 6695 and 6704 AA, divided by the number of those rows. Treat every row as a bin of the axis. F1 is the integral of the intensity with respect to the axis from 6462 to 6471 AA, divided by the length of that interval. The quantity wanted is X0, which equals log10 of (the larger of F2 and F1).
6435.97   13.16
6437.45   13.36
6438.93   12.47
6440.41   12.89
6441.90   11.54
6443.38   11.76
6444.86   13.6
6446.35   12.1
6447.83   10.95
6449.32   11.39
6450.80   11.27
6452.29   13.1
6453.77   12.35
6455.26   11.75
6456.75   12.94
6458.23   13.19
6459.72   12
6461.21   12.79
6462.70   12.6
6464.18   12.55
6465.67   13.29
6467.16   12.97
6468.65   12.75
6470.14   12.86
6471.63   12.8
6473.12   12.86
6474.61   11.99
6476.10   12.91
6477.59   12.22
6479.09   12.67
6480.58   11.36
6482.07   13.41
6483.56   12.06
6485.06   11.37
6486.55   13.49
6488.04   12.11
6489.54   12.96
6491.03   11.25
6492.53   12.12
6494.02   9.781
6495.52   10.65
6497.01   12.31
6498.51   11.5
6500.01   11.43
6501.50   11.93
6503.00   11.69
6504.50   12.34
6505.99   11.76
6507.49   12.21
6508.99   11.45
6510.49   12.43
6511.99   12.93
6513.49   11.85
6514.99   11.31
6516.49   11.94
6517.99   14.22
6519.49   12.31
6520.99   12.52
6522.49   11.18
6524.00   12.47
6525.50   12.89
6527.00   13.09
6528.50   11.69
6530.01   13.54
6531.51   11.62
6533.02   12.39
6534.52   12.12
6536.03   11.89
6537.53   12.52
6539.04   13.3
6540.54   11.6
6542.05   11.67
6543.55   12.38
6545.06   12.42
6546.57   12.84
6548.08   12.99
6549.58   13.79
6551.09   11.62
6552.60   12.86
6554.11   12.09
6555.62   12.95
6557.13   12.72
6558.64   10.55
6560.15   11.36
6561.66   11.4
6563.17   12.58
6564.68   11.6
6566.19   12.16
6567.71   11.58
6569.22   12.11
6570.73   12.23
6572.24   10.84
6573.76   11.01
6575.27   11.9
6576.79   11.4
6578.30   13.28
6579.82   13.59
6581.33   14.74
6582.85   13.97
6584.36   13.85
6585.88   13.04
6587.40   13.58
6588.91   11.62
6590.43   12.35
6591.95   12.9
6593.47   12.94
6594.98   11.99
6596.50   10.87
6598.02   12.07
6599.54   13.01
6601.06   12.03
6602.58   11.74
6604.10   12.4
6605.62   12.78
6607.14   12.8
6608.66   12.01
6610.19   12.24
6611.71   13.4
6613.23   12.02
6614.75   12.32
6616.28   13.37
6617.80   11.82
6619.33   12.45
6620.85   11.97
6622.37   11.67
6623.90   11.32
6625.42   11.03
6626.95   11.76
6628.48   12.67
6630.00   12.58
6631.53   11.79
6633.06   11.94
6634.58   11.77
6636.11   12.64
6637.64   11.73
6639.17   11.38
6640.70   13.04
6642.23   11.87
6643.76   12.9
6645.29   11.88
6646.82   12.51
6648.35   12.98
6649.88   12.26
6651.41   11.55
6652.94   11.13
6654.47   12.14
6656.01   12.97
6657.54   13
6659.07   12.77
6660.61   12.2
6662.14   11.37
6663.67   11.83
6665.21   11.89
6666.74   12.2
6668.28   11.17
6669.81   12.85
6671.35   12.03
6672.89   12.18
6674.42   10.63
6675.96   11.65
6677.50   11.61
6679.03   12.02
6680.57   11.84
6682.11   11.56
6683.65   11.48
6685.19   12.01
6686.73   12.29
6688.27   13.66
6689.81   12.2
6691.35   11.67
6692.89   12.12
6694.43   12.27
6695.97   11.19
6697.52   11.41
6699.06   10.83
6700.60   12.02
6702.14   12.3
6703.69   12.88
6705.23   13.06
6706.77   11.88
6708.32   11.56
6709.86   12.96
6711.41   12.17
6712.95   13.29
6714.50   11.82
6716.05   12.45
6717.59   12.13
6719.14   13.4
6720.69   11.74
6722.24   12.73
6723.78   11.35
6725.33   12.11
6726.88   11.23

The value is 1.11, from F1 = 12.8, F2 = 11.8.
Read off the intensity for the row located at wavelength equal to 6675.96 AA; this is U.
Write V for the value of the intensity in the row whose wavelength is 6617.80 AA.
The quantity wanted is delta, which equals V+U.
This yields 23.5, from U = 11.65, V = 11.82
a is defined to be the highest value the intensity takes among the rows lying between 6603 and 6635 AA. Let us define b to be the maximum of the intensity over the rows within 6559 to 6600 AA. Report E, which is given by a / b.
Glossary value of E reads 0.91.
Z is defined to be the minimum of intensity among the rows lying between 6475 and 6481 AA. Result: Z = 11.36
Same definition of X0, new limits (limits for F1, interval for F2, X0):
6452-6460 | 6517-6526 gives 1.10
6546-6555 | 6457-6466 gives 1.11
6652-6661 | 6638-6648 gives 1.09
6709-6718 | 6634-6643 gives 1.10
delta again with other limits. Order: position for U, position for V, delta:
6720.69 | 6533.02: 24.1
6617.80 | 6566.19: 24.0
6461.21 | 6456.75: 25.7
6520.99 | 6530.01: 26.1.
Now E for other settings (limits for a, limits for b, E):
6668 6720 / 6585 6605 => 1.01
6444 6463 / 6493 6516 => 1.05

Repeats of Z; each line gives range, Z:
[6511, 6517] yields 11.31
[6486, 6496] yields 9.781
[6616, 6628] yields 11.03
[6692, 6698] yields 11.19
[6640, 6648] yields 11.87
